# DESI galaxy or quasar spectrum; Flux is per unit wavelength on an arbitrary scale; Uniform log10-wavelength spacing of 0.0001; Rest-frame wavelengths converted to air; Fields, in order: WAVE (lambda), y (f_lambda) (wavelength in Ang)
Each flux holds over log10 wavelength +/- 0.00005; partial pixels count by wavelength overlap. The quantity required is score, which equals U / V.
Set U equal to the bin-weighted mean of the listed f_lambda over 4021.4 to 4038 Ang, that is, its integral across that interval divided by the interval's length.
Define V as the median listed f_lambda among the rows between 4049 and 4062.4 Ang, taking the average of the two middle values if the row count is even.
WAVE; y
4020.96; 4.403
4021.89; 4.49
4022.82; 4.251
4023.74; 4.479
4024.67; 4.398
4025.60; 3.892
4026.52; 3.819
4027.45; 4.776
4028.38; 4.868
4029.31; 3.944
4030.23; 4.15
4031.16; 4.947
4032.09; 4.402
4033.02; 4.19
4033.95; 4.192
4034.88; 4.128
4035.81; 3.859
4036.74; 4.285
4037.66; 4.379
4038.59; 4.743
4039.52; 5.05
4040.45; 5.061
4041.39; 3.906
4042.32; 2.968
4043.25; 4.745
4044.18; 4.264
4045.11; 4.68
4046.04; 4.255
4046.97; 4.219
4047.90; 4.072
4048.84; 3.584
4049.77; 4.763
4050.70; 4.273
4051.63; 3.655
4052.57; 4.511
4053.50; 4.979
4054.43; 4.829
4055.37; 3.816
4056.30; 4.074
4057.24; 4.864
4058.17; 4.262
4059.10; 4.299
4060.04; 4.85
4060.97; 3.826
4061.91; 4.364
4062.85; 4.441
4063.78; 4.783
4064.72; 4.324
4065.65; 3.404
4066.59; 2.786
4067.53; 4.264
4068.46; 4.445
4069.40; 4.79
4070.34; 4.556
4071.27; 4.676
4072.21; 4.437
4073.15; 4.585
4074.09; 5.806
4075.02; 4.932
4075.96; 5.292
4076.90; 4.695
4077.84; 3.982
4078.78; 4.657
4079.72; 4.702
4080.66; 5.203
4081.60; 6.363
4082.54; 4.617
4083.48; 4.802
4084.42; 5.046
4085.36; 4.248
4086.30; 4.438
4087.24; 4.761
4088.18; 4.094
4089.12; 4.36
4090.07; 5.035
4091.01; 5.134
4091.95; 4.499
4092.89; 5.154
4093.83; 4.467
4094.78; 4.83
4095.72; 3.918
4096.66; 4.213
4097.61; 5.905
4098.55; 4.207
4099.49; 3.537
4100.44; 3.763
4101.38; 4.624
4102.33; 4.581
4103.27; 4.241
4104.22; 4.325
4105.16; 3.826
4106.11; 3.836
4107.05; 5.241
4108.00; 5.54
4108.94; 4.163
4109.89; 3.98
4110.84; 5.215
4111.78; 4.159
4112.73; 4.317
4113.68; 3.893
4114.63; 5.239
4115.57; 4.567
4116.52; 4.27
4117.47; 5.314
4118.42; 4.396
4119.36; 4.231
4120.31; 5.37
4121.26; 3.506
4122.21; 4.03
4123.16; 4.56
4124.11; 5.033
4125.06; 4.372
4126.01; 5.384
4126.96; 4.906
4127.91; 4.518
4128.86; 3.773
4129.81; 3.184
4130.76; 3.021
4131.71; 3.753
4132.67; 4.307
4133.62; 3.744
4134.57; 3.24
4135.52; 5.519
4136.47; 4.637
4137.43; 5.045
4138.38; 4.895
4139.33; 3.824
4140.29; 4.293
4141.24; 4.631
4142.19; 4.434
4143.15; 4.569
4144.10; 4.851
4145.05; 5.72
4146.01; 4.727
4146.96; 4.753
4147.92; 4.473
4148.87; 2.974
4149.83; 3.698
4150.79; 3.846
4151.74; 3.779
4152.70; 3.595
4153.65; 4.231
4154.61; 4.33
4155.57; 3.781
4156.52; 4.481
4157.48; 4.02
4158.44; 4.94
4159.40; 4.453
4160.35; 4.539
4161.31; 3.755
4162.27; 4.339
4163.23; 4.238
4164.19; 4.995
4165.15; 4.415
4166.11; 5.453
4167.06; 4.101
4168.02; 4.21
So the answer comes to 0.99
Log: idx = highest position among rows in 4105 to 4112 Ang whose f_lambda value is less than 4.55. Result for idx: 4111.78 Ang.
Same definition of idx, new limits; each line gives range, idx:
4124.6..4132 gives 4131.71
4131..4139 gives 4134.57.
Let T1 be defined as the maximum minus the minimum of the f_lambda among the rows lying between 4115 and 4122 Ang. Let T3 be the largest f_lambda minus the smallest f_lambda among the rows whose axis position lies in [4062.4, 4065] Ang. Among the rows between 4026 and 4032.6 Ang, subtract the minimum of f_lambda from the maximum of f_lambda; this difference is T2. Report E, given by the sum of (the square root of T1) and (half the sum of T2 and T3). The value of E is 2.2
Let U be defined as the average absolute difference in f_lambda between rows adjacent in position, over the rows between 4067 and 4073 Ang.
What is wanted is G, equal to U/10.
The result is 0.02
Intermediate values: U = 0.2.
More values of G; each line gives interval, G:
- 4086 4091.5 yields 0.04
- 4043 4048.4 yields 0.03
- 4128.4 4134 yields 0.05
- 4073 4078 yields 0.08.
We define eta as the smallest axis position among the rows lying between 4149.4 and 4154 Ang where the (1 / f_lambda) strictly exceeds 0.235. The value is 4149.83 Ang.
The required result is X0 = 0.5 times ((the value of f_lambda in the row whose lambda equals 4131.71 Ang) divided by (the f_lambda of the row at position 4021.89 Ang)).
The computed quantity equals 0.418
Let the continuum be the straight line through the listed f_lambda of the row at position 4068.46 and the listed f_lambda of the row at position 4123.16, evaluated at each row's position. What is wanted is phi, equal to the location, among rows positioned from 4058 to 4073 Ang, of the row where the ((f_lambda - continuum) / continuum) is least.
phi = 4066.59 Ang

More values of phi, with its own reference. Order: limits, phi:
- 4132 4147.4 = 4134.57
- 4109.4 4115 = 4113.68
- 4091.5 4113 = 4099.49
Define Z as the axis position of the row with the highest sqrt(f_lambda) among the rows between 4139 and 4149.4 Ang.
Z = 4145.05 Ang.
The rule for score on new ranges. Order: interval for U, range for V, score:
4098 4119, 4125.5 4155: 1.02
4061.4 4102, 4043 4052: 1.08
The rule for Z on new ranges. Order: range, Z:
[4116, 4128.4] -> 4126.01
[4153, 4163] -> 4158.44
